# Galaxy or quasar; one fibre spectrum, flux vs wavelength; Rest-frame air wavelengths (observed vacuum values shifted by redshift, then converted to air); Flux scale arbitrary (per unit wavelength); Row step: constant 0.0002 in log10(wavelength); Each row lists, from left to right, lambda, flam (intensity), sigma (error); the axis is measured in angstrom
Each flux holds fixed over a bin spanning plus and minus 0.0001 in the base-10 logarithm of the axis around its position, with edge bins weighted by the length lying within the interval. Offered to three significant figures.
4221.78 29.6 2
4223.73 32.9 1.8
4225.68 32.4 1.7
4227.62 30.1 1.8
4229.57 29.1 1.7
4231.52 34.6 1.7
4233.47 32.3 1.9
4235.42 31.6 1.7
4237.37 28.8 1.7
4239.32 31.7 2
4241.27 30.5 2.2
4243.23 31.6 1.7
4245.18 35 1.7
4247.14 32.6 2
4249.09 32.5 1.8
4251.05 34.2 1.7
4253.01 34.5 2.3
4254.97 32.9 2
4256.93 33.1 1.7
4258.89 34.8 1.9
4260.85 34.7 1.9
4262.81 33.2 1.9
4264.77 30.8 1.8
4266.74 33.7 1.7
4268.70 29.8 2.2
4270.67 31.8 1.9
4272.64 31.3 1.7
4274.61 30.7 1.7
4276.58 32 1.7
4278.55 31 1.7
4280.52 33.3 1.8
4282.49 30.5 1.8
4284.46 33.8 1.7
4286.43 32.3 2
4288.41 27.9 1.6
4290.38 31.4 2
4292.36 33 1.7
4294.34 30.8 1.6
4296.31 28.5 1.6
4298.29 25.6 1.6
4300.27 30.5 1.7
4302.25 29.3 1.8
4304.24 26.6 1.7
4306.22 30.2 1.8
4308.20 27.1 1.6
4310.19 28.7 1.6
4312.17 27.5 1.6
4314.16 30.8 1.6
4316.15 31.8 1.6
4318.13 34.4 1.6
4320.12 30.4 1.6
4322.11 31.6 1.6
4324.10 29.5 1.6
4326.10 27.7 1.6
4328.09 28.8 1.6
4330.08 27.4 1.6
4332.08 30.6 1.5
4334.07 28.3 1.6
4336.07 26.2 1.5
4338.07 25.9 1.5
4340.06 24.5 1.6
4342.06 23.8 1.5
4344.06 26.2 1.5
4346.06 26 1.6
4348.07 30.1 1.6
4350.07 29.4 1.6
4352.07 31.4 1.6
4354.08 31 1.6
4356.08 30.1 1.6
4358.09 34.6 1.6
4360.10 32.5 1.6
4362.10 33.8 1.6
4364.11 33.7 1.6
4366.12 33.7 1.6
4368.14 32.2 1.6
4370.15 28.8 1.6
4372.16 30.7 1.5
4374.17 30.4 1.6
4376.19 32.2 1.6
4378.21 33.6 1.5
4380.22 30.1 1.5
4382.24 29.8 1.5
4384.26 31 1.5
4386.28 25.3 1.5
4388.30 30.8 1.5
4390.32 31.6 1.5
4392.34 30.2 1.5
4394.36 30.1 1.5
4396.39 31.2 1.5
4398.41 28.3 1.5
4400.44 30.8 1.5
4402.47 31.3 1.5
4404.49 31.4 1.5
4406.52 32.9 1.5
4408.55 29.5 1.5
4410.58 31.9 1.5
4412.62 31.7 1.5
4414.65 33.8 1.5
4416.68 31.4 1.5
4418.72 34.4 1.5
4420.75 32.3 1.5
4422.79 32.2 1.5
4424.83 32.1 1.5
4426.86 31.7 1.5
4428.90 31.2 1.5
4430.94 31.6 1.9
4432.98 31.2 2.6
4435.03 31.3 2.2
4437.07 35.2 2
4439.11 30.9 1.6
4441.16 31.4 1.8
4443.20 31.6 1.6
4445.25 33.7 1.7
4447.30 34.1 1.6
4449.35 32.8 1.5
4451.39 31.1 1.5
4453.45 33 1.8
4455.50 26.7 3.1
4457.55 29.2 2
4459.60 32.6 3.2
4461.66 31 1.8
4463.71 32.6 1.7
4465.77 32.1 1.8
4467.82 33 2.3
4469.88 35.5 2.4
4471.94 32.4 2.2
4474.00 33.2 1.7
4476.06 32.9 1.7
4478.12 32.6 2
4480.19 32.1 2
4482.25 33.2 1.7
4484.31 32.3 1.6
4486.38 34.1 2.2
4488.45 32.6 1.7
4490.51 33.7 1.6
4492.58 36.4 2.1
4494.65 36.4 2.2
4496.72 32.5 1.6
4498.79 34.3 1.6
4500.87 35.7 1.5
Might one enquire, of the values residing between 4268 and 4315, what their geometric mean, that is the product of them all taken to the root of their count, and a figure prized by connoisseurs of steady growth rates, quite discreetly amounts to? 30.1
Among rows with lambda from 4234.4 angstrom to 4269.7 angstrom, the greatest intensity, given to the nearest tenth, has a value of 35.0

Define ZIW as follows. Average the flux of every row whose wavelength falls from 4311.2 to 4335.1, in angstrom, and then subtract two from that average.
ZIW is 27.9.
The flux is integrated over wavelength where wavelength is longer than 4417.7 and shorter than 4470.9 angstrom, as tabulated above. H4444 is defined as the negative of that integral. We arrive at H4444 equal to -1708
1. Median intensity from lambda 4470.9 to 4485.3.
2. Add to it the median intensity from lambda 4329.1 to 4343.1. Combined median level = 58.8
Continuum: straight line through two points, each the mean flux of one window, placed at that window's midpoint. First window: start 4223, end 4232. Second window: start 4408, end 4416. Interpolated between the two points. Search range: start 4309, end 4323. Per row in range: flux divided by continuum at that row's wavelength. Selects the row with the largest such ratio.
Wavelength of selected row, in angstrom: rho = 4318.13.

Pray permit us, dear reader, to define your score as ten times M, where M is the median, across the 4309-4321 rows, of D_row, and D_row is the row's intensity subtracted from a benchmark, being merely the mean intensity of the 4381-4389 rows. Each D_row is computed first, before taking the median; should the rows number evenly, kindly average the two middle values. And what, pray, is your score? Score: -14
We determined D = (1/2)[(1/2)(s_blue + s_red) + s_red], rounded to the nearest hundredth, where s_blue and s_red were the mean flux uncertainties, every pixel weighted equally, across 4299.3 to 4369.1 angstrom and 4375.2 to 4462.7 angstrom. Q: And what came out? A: 1.67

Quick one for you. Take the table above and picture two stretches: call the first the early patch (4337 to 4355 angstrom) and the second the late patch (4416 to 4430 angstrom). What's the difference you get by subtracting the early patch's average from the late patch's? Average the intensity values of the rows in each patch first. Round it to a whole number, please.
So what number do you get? 5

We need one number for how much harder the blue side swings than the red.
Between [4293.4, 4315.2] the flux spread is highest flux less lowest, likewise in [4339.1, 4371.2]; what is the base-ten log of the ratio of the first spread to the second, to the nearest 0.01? -0.32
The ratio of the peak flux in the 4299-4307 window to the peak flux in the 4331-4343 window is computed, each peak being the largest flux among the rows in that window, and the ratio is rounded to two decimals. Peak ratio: 1.00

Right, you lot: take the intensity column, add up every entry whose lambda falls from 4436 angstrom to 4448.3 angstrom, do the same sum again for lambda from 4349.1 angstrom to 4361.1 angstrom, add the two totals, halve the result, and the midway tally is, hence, 193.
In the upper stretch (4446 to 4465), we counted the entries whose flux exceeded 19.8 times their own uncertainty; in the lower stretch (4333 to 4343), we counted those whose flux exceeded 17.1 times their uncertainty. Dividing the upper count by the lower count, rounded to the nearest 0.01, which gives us 1.00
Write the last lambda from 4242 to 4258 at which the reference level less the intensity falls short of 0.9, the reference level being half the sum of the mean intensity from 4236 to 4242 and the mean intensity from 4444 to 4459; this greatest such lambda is 4256.93 angstrom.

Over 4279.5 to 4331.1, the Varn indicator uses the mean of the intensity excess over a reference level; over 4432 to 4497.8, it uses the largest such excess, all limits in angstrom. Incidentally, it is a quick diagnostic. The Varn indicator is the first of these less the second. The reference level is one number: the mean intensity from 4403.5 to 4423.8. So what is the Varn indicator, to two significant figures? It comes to -6.4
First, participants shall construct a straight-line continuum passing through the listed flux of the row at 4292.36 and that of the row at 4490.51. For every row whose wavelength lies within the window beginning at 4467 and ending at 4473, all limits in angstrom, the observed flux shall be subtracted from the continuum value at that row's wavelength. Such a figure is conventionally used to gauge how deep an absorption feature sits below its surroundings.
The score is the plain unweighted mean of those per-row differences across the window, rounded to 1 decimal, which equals 0.0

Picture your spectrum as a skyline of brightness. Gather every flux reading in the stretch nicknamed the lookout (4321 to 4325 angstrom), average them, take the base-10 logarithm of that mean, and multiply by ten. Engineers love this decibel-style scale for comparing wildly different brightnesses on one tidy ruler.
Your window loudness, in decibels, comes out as 14.9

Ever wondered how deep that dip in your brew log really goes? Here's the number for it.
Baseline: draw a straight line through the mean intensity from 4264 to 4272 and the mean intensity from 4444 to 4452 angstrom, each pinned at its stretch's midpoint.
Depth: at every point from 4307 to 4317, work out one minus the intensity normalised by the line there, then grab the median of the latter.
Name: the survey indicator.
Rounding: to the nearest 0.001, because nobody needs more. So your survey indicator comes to 0.099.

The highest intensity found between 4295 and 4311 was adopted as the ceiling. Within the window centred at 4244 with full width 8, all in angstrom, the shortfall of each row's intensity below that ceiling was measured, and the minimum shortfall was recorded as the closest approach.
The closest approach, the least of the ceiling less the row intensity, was -4.5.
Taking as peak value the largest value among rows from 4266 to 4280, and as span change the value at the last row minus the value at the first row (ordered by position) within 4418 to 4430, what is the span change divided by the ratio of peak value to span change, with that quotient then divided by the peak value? 0.0090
